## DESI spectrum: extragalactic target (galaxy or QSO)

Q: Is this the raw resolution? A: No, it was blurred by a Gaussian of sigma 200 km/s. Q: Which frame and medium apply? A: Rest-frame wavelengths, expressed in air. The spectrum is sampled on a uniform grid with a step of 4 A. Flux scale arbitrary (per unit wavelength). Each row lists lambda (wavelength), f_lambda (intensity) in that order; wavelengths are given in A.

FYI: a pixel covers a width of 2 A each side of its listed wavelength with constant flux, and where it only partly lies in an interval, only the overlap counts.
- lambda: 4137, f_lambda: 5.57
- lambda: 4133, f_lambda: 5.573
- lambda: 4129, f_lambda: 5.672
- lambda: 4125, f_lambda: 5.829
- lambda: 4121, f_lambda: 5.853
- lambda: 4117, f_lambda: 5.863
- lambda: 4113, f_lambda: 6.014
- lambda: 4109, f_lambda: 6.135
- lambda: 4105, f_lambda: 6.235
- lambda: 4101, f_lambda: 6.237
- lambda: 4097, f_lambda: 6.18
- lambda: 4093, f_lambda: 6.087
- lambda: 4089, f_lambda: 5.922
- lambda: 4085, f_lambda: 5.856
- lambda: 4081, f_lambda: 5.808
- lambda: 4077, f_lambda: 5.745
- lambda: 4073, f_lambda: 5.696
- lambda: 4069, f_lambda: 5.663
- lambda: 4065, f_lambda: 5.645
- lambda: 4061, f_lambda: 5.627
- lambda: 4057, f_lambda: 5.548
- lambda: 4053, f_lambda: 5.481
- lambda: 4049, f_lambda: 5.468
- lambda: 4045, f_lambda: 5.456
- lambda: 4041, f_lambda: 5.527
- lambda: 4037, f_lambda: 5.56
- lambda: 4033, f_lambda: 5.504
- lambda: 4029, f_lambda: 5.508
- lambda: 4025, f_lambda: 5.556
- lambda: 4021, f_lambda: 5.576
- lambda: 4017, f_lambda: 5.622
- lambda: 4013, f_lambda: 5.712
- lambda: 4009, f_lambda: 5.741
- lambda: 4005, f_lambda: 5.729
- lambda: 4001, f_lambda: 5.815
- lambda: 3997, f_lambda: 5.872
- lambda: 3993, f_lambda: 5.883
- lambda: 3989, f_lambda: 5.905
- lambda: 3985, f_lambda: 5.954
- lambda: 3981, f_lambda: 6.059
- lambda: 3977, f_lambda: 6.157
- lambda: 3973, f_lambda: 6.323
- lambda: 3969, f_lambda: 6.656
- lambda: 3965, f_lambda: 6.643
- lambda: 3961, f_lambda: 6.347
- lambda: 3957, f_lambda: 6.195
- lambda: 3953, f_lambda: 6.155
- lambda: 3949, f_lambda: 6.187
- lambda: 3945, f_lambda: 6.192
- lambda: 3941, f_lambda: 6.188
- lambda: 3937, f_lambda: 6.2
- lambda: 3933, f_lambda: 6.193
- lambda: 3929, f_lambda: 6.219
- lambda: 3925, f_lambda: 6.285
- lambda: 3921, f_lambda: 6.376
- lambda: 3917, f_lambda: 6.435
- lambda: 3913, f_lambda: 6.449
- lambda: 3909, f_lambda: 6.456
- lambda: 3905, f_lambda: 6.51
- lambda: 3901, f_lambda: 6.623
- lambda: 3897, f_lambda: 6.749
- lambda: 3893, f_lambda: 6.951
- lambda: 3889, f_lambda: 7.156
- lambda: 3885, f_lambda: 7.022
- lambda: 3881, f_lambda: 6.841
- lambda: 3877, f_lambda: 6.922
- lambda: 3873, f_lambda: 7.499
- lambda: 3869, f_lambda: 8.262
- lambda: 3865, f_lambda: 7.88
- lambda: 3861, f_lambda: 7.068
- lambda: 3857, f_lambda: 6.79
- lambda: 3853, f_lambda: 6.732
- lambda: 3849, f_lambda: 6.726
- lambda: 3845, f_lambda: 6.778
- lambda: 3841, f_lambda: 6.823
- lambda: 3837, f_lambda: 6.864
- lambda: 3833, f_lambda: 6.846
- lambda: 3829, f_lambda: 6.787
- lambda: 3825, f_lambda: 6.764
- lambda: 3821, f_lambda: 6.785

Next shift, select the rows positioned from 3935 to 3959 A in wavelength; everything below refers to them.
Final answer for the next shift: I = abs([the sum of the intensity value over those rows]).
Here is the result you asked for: 37.1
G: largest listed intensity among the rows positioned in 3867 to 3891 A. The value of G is 8.262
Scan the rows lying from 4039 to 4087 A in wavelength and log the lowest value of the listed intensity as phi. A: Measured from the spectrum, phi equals 5.456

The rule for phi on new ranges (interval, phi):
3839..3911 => 6.456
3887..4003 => 5.815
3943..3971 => 6.155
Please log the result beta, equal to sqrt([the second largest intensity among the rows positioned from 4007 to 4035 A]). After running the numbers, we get 2.39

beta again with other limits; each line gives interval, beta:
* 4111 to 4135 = 2.42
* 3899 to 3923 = 2.55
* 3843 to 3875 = 2.81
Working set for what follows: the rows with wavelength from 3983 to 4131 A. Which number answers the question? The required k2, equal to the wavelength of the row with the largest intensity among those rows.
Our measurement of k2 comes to 4101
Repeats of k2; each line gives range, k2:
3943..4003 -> 3969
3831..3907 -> 3869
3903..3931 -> 3905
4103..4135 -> 4105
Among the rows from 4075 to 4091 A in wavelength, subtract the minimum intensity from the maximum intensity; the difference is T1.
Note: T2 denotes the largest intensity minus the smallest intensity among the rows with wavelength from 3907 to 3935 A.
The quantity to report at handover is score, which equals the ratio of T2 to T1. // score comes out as 1.5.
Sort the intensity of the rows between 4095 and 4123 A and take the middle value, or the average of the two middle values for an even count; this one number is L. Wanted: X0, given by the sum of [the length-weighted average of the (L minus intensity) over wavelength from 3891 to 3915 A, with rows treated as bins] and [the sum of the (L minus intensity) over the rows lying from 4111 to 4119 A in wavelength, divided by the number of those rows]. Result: -0.29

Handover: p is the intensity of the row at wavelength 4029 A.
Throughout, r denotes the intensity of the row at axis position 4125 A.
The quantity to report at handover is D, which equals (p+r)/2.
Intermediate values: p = 5.508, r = 5.829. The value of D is 5.67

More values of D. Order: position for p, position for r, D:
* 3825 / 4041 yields 6.15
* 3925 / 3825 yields 6.52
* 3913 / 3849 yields 6.59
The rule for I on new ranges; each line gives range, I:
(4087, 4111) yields 36.8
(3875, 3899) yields 41.6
